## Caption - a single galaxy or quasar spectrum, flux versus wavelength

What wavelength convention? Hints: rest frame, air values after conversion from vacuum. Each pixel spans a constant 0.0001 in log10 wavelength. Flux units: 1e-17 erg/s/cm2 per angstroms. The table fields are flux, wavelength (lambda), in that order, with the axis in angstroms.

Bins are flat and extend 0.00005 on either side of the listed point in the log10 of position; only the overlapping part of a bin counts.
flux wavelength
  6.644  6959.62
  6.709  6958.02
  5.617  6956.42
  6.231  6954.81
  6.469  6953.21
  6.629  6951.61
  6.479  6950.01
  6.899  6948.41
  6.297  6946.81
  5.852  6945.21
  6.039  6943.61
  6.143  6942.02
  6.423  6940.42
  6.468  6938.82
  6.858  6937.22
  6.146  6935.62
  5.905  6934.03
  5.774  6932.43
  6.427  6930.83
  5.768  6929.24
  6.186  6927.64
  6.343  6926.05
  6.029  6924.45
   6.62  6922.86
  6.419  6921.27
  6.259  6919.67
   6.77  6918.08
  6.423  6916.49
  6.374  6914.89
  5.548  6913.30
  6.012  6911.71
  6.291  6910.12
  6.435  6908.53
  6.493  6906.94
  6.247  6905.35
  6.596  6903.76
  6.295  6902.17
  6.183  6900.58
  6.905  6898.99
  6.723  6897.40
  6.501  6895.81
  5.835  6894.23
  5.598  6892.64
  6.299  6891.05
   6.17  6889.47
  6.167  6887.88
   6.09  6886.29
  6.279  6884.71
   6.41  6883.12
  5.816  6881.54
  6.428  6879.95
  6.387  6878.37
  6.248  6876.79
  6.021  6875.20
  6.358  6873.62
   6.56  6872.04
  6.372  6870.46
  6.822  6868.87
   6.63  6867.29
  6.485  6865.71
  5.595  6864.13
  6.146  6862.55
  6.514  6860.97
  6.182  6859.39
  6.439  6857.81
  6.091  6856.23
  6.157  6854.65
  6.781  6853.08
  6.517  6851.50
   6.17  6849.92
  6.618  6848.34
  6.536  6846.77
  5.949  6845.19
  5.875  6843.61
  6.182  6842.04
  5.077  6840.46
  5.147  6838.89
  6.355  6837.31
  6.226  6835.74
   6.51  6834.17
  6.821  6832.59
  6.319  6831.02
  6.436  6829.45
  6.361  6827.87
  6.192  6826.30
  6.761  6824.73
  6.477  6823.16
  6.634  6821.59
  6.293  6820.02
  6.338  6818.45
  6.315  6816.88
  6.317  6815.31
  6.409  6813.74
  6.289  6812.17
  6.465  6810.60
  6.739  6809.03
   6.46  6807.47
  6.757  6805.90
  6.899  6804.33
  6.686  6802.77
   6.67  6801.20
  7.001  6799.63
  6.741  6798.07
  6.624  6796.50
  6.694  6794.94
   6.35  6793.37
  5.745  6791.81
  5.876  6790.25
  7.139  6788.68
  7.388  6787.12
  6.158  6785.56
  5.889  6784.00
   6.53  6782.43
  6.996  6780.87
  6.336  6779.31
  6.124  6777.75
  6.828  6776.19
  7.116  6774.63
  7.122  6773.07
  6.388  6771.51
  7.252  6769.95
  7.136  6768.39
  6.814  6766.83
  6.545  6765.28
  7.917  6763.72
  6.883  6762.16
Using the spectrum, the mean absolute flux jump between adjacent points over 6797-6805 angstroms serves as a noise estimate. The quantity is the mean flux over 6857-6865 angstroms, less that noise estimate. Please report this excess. 5.97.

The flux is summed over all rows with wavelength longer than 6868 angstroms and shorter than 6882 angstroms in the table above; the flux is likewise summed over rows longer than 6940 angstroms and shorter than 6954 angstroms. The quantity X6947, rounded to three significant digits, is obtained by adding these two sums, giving 114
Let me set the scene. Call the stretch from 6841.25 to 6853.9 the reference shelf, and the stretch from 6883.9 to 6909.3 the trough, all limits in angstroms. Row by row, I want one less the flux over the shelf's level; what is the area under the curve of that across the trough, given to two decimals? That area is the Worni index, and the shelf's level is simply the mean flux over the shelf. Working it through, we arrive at 0.11 angstroms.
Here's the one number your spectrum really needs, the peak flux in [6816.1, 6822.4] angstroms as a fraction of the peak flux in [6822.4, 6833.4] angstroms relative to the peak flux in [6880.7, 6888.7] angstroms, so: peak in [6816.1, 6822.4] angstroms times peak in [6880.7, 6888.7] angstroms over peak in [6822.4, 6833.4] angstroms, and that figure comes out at 6.23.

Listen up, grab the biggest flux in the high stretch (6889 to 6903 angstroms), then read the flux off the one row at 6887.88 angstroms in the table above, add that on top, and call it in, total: 13.1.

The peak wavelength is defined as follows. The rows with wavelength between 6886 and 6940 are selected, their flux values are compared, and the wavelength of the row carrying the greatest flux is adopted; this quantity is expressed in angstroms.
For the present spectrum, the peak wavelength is 6898.99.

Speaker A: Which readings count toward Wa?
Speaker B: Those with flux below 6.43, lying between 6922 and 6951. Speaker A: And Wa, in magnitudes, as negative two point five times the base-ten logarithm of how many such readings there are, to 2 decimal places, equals -2.78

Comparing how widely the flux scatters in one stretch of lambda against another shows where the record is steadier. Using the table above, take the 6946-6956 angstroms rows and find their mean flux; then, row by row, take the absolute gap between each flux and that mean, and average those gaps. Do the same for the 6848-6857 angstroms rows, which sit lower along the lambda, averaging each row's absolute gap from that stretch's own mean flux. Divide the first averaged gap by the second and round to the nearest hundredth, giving 0.70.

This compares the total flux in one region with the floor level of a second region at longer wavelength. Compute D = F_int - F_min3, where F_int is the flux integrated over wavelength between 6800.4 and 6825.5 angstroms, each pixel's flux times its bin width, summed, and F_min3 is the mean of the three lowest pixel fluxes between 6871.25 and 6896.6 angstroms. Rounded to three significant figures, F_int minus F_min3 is 158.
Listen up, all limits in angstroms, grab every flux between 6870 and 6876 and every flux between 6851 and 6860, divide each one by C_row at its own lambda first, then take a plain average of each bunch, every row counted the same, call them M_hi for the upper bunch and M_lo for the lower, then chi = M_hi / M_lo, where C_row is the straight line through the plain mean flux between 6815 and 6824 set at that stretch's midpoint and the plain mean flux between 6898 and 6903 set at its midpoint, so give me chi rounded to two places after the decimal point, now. 0.99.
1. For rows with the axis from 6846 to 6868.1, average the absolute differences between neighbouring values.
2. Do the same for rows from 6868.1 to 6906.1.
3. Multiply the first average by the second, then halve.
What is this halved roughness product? 0.0538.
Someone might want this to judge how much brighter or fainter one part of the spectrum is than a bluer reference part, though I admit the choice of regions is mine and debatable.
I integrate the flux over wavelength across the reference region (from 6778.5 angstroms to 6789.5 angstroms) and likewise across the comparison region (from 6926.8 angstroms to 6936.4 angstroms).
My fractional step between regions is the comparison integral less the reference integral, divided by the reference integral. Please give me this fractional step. -0.20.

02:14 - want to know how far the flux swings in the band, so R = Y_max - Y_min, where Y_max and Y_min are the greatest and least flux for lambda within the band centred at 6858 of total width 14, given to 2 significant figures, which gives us 1.2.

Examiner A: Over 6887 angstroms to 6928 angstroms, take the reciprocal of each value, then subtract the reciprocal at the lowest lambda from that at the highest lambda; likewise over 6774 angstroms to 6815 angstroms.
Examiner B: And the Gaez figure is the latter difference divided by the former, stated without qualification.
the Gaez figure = -31.1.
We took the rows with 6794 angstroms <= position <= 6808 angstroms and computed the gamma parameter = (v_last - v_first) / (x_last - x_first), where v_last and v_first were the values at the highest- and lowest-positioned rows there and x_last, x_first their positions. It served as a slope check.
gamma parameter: -0.019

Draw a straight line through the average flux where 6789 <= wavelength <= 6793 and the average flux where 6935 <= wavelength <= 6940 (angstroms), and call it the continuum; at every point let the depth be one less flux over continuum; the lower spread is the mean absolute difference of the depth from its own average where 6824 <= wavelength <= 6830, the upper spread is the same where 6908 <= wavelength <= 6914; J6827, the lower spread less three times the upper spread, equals -0.11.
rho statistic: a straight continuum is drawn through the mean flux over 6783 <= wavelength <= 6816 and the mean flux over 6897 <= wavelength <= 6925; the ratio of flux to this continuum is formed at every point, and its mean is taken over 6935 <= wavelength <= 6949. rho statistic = 1.00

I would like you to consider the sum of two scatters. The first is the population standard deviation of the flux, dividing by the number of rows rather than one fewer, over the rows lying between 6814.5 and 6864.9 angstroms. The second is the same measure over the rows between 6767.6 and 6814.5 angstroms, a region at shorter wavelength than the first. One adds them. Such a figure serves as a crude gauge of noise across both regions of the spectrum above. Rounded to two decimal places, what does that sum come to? 0.81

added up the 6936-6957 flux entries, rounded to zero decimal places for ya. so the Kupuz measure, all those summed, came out 82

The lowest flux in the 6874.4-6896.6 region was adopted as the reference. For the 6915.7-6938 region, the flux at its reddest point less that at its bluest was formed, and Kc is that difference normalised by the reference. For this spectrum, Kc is 0.08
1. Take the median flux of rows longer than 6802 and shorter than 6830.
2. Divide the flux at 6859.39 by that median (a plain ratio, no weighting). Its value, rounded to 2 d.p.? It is 0.96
